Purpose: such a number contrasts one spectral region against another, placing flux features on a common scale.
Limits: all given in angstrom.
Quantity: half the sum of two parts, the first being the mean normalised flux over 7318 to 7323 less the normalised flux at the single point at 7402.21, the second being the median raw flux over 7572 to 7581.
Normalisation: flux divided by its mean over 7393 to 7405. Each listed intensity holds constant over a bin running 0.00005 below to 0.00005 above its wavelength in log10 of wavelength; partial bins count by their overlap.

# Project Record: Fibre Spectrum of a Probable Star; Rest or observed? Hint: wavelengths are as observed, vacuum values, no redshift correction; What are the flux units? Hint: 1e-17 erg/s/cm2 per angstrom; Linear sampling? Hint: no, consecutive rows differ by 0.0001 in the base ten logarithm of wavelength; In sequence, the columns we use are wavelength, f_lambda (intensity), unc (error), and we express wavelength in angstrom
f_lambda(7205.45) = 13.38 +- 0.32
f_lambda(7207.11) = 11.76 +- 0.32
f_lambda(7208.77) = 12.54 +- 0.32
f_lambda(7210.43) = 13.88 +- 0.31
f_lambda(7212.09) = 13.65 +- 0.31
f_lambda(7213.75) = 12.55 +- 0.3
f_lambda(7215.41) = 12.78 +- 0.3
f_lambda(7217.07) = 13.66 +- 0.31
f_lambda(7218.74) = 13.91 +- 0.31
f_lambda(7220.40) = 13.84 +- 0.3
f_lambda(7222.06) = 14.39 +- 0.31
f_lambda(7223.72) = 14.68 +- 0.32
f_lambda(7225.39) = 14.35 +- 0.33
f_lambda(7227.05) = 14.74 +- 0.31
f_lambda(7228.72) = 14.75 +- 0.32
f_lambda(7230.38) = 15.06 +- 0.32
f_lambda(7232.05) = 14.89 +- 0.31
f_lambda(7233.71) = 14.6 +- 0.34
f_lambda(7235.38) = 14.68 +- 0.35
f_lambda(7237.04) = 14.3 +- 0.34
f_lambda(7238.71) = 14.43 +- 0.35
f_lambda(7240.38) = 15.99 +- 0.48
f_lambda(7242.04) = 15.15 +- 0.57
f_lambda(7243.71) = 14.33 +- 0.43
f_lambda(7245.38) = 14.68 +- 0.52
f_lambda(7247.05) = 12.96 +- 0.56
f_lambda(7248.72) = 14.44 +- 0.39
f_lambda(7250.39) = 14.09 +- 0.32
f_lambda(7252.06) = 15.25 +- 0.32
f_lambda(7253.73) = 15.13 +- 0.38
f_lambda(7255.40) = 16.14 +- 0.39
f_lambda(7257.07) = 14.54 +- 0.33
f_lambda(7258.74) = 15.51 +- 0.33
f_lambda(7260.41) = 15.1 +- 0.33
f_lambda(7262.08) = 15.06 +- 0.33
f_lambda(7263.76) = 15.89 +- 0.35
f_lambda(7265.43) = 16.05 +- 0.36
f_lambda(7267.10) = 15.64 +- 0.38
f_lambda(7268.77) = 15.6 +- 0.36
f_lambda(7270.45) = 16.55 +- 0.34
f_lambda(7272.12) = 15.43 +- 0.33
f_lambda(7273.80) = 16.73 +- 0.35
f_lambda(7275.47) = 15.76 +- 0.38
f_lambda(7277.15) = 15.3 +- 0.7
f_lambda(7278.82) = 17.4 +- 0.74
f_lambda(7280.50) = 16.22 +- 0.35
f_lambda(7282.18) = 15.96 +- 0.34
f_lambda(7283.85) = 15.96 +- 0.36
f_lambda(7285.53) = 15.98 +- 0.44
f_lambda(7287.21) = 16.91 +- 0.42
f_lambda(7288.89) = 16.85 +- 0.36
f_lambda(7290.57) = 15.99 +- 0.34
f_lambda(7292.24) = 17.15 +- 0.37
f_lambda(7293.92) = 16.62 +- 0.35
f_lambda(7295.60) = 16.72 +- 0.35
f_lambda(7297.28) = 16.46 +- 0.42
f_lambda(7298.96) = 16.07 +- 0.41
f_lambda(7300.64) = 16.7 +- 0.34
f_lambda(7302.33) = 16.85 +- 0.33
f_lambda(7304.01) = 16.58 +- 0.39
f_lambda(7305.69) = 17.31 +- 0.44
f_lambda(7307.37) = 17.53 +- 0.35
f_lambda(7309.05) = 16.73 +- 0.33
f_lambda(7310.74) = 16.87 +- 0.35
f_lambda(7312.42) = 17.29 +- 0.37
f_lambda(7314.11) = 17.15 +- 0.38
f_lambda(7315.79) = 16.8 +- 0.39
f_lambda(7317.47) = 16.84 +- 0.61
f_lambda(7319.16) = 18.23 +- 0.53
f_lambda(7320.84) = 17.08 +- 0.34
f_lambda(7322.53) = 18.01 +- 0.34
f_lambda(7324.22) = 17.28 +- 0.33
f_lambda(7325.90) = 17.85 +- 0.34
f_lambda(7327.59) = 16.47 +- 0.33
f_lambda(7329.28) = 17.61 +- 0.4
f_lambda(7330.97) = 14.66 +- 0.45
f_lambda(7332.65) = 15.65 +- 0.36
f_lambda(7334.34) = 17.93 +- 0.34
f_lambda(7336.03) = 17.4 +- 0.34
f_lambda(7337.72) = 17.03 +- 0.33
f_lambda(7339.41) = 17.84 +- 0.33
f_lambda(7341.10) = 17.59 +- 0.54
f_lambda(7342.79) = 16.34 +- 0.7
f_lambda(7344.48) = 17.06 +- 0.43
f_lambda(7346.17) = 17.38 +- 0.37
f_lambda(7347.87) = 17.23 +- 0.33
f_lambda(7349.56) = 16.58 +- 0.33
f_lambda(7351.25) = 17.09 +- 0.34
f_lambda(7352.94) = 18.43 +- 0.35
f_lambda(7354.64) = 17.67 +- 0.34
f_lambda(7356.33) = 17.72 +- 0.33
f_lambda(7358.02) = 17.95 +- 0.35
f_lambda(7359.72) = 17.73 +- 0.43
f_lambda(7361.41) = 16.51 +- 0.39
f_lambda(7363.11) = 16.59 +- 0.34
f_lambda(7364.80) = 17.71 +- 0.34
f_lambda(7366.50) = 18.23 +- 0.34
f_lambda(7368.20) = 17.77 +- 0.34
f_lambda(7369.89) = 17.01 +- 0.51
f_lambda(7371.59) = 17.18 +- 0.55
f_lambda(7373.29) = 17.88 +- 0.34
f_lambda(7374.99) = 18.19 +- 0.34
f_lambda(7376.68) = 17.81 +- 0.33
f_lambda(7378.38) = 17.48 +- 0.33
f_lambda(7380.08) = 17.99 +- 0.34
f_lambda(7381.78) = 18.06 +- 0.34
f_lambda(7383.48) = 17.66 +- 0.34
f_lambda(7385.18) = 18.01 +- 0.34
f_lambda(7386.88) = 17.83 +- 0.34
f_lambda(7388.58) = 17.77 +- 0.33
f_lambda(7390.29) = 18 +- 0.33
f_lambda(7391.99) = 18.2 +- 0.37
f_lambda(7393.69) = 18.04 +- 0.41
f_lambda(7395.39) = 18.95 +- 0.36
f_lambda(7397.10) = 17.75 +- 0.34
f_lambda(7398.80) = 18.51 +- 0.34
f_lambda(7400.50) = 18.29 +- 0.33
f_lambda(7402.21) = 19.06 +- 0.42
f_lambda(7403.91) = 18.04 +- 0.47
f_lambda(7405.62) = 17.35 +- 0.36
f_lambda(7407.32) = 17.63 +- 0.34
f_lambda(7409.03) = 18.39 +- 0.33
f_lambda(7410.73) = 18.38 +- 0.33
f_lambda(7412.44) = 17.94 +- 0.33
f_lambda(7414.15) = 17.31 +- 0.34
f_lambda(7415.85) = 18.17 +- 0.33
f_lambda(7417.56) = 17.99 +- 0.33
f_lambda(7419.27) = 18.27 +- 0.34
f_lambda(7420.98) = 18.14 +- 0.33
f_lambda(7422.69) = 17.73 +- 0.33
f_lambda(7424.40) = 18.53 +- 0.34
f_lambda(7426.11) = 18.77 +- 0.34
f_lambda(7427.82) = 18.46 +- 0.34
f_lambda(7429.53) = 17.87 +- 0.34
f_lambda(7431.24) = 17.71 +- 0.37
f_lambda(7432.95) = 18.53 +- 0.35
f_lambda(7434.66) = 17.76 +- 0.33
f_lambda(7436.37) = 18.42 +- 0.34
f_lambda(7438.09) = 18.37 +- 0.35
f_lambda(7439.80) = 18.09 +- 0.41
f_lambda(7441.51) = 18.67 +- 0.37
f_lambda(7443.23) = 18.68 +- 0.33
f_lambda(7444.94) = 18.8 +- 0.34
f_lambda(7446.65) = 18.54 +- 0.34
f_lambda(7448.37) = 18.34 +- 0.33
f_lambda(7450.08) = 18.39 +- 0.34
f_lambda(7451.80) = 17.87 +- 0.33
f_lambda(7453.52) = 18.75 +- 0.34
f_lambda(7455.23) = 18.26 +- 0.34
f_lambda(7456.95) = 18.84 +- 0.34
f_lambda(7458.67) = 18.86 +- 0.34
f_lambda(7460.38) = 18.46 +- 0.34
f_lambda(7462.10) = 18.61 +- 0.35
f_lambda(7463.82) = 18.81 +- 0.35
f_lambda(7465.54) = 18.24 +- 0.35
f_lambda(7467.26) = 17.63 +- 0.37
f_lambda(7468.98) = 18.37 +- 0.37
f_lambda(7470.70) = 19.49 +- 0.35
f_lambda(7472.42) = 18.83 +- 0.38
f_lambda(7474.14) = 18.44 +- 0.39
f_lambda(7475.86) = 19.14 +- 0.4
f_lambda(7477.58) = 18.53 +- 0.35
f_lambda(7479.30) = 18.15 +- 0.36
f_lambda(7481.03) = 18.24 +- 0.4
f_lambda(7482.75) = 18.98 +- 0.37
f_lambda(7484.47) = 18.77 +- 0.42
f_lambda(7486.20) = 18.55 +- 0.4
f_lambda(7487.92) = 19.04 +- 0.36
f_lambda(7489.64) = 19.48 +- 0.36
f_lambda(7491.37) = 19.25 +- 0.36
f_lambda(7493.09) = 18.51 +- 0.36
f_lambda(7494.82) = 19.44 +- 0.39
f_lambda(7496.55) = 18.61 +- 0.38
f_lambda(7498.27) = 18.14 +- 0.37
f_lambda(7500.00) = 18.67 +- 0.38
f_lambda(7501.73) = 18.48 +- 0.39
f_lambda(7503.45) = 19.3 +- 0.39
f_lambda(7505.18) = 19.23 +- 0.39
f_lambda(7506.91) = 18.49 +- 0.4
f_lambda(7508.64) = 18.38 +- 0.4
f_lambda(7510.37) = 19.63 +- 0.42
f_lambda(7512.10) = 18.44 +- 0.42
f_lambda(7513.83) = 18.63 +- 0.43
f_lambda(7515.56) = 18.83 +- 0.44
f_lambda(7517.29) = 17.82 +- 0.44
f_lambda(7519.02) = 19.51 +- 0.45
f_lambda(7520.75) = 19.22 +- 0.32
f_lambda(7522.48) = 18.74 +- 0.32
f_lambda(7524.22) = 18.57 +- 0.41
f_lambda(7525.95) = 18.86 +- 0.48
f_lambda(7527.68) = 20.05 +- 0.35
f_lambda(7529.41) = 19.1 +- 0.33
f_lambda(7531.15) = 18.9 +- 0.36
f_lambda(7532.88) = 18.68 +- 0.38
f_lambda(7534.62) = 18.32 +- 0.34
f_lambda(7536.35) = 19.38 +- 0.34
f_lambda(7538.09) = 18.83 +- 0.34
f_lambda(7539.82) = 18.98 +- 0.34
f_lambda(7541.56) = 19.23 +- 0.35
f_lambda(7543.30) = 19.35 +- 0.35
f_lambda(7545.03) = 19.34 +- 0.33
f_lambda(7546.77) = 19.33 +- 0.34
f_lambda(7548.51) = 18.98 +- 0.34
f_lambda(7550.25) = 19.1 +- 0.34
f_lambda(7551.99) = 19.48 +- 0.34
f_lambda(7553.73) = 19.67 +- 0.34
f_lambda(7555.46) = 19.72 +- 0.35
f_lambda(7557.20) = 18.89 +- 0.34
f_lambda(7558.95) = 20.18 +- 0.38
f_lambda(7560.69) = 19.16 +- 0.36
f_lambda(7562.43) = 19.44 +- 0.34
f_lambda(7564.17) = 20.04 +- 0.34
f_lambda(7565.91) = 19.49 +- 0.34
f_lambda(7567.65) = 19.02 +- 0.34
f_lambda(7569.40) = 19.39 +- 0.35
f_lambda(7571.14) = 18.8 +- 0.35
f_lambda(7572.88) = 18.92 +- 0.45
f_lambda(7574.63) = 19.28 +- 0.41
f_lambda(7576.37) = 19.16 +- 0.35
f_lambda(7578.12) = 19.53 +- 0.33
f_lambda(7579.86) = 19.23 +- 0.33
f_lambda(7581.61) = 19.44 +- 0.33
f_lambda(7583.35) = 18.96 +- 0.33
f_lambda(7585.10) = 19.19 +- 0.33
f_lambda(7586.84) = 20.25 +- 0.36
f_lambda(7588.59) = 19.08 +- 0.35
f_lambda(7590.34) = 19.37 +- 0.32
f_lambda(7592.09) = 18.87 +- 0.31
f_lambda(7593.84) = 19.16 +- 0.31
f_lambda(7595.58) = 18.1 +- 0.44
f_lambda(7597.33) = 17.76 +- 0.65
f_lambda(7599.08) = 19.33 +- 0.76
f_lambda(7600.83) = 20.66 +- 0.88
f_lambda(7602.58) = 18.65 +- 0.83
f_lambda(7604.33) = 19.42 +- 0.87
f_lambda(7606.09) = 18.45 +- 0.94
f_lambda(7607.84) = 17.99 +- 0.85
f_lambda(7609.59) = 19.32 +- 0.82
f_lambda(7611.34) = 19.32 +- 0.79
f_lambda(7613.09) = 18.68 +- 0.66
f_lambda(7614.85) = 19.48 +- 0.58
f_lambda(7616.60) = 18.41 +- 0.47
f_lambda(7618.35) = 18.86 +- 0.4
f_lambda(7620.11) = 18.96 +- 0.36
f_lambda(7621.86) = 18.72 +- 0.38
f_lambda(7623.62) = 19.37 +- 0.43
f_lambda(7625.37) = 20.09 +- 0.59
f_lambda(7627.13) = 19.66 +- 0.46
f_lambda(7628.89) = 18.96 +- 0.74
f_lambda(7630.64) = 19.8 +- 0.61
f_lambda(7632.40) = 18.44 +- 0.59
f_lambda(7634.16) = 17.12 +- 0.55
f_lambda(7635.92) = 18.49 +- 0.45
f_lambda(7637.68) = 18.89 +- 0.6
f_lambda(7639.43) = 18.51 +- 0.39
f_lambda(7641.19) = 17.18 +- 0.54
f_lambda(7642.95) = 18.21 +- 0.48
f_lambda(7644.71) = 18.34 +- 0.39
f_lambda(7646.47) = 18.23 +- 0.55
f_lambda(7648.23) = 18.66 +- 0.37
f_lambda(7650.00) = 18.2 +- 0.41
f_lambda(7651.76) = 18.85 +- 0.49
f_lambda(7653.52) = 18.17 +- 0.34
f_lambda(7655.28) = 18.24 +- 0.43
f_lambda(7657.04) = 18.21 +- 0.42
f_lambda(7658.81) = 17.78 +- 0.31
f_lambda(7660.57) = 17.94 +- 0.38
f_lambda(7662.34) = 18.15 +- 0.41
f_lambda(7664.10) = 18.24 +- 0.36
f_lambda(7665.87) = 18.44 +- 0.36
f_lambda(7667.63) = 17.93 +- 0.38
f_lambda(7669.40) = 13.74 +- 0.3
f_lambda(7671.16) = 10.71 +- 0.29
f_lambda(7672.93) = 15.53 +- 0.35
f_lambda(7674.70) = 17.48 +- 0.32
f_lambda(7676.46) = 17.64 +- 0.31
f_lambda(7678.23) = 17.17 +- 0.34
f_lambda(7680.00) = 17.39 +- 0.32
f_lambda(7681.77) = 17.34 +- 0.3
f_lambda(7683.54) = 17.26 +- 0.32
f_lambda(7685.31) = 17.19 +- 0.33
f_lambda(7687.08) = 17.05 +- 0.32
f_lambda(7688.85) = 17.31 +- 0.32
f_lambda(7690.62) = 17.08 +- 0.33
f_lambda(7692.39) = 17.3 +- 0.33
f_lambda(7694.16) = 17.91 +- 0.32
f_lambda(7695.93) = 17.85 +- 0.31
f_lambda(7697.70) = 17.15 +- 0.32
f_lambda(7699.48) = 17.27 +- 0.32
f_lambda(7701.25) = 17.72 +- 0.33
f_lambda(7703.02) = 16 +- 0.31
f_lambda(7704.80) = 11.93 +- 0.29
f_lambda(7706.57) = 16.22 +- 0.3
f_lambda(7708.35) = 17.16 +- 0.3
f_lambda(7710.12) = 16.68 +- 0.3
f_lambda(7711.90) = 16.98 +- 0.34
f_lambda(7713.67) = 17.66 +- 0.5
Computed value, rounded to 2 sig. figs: 9.6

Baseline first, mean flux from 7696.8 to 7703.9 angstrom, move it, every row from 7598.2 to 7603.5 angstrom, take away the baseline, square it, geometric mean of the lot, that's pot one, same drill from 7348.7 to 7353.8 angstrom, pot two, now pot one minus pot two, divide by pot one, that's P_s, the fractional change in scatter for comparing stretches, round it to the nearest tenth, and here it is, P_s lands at 1.0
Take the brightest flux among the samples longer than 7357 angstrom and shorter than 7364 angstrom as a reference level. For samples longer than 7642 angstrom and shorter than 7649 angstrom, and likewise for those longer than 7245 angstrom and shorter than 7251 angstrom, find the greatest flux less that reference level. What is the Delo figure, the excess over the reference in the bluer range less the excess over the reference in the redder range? -4.0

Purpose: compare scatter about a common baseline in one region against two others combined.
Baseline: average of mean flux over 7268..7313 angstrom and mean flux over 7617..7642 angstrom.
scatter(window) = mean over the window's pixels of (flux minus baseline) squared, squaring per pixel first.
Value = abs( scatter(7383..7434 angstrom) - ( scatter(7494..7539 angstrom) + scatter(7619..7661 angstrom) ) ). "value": 2.6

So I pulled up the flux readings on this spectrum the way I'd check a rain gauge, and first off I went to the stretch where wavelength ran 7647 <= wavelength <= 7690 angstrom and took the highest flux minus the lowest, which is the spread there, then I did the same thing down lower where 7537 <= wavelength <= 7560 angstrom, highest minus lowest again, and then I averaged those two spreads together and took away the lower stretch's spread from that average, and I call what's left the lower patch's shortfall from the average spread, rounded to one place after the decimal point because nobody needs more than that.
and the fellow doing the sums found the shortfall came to 3.4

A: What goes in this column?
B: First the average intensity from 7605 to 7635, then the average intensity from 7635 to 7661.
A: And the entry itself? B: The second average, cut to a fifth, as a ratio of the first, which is 0.19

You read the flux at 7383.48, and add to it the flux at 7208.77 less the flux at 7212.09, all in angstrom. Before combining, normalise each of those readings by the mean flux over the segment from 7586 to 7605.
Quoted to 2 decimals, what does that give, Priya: 0.86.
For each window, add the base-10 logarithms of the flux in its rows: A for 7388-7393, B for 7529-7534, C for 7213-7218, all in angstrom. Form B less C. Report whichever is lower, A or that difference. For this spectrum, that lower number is 0.49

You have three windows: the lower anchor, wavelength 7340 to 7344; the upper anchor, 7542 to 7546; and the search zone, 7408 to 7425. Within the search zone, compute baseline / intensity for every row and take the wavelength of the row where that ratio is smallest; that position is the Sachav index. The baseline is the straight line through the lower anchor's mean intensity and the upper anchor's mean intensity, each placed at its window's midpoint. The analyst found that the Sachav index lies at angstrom 7409.03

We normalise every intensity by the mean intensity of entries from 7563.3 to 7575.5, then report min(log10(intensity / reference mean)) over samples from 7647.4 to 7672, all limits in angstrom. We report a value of -0.26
